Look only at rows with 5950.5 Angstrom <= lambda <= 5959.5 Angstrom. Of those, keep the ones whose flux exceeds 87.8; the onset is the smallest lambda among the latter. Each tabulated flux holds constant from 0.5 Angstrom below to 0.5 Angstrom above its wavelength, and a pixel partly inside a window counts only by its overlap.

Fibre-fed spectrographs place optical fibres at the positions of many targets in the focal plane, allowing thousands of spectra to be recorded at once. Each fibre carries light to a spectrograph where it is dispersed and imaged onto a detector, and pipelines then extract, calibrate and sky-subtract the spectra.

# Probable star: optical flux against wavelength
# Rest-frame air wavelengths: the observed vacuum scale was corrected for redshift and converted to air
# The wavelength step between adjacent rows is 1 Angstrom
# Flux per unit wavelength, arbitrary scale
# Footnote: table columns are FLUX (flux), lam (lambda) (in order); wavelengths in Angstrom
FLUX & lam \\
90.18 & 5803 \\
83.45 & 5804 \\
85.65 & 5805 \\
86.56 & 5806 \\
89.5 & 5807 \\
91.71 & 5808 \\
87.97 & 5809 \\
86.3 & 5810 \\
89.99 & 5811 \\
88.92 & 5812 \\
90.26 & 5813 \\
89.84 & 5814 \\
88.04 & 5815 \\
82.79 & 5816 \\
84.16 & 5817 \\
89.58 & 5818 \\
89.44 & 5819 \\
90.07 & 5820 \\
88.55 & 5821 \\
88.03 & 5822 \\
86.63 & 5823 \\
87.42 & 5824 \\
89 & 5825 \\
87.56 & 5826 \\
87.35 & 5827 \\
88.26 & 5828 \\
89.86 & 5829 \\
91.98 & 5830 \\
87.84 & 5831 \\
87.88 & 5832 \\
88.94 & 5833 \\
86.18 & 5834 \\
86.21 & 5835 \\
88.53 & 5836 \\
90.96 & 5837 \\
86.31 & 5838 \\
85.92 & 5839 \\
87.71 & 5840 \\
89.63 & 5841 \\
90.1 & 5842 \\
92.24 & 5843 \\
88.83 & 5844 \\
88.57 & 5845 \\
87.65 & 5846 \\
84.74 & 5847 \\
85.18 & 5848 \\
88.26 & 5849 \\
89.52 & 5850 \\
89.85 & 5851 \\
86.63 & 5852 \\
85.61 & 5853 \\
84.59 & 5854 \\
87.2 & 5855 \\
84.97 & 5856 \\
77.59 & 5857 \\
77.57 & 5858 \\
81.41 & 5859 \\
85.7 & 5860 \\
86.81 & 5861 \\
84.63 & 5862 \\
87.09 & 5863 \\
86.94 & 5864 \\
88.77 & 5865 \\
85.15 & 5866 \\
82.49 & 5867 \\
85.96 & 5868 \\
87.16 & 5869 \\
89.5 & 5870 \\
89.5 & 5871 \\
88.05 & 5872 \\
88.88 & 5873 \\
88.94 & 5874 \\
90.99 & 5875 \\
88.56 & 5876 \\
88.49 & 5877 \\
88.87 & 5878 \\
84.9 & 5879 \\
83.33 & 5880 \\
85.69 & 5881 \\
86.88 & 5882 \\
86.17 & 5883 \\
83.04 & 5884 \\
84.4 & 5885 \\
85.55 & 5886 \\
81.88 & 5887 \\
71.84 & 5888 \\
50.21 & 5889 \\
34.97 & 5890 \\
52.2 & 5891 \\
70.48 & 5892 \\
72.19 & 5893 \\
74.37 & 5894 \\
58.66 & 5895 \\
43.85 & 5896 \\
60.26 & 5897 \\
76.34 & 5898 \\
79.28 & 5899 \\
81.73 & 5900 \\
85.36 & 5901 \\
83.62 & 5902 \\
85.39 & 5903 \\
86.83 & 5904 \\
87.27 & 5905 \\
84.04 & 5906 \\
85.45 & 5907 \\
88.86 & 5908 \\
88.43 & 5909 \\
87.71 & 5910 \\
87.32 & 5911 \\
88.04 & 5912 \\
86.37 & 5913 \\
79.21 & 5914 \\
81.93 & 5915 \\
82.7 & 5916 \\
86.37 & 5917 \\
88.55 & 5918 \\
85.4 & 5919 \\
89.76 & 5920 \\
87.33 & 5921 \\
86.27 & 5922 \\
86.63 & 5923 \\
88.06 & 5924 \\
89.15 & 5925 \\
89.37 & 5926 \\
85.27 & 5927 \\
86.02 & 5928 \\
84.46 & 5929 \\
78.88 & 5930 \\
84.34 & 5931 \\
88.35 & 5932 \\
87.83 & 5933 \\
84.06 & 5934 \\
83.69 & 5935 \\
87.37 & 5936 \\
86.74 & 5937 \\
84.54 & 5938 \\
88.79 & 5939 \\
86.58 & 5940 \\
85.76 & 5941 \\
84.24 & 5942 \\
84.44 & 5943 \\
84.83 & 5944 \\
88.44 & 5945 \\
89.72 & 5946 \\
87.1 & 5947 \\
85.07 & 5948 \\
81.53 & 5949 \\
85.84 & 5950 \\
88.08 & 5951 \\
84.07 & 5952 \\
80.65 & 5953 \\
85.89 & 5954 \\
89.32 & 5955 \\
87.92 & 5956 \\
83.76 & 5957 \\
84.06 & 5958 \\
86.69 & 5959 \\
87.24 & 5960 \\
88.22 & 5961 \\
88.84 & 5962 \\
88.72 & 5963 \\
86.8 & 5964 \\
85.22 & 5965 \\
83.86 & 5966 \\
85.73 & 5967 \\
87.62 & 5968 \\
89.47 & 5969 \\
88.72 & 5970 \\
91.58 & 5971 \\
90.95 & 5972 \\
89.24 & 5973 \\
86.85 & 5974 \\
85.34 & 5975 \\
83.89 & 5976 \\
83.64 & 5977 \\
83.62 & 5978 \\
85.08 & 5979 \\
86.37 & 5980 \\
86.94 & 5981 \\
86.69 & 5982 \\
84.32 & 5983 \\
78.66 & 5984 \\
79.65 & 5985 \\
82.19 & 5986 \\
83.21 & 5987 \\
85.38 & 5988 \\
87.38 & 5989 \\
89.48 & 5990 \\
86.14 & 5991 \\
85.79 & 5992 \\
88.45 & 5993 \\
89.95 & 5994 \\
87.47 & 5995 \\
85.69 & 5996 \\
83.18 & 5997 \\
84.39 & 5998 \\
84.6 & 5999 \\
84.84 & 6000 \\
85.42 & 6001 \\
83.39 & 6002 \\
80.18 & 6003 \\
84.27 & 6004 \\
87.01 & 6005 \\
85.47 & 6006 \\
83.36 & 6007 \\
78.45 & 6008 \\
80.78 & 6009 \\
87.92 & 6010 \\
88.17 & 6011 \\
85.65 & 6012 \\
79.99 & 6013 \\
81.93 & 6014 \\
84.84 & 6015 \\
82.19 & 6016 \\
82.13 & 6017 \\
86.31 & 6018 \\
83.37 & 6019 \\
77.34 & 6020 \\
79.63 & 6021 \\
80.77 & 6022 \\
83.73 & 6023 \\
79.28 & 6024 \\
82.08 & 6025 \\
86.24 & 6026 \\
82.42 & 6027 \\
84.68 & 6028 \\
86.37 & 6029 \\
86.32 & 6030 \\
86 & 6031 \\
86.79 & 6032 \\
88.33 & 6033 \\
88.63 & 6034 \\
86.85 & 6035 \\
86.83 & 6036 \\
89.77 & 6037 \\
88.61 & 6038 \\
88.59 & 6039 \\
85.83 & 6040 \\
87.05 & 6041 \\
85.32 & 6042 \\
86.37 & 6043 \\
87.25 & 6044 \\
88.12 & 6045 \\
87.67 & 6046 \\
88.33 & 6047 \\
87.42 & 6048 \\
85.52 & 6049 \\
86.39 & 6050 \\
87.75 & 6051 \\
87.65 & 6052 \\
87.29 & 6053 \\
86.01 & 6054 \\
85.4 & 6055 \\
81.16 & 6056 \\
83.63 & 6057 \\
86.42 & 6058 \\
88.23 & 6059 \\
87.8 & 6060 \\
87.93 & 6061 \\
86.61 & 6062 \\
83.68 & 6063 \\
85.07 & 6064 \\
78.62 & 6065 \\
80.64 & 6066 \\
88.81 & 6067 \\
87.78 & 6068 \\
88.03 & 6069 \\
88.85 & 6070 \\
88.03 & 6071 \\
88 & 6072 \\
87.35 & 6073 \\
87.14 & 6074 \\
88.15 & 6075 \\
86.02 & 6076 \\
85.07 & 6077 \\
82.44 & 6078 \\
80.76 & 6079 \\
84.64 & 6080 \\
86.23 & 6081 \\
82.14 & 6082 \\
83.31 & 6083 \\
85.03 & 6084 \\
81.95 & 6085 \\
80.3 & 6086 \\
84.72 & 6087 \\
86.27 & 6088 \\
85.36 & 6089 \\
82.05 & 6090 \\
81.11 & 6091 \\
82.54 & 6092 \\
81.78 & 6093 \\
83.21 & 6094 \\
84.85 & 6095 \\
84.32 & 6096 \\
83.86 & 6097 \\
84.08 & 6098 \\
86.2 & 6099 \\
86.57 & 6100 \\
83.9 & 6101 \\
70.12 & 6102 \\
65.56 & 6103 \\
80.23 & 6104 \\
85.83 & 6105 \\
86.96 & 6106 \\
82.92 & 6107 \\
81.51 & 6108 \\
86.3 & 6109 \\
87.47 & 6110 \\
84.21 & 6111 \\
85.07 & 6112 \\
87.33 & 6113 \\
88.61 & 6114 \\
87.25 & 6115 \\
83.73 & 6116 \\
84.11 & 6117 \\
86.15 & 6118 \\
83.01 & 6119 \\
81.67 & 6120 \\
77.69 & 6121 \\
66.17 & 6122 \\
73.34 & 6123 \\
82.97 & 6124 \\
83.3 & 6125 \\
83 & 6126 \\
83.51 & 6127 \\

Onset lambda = 5951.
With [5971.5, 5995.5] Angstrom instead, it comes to 5972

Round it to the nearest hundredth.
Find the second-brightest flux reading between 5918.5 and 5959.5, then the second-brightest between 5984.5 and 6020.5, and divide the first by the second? 1.00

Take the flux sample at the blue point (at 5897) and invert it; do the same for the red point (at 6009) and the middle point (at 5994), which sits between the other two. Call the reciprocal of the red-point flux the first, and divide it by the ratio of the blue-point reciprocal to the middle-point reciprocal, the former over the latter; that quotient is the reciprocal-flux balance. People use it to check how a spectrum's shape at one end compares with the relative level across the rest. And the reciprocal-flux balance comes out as 0.0083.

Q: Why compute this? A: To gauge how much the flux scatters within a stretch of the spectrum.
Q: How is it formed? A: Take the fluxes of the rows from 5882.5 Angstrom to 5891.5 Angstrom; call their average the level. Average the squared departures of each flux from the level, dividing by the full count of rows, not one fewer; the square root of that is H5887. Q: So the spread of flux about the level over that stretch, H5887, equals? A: 18.1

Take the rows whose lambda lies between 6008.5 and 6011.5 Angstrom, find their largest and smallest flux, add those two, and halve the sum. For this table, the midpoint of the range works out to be 84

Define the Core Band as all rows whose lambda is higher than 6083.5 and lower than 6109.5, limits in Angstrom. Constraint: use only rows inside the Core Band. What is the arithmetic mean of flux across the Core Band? 82.6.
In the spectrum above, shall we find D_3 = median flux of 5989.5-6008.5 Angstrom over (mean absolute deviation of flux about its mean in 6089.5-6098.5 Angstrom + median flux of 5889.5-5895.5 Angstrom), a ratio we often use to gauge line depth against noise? 1.30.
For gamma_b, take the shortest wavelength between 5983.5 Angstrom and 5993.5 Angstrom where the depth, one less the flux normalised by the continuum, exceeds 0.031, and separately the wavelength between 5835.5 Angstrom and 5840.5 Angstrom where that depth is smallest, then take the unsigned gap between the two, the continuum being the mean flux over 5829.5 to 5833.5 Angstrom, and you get 147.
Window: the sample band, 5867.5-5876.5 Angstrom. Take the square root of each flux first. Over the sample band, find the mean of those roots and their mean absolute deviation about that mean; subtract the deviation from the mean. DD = 9.36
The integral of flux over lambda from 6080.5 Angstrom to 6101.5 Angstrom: 1760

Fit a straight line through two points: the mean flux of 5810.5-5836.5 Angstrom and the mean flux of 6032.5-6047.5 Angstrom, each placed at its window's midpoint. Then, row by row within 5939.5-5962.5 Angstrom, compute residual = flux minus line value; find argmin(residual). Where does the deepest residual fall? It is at 5953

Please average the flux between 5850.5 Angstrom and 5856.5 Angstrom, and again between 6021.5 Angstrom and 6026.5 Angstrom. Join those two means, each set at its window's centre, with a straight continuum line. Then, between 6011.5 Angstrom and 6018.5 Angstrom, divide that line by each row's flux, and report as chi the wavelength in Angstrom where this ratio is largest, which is 6013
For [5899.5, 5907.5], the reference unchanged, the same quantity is 5900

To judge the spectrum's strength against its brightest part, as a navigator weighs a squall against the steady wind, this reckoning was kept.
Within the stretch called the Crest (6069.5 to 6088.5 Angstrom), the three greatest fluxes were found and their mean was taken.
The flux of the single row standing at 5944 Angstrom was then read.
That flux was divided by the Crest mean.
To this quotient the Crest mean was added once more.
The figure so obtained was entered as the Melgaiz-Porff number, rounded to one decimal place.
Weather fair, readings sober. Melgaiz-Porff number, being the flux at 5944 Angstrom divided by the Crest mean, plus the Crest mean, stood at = 89.3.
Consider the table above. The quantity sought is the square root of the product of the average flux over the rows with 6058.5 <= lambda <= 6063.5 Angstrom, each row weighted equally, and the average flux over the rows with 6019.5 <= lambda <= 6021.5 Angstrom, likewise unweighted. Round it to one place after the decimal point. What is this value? 82.6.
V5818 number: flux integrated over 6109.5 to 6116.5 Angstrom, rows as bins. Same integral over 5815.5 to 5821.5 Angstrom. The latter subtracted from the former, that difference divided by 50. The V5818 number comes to 1.6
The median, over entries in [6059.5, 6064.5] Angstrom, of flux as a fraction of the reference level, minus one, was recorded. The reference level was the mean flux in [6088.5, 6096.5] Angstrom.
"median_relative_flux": 0.042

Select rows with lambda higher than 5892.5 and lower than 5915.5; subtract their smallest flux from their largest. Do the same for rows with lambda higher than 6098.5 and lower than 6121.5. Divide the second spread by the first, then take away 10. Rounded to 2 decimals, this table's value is -9.49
